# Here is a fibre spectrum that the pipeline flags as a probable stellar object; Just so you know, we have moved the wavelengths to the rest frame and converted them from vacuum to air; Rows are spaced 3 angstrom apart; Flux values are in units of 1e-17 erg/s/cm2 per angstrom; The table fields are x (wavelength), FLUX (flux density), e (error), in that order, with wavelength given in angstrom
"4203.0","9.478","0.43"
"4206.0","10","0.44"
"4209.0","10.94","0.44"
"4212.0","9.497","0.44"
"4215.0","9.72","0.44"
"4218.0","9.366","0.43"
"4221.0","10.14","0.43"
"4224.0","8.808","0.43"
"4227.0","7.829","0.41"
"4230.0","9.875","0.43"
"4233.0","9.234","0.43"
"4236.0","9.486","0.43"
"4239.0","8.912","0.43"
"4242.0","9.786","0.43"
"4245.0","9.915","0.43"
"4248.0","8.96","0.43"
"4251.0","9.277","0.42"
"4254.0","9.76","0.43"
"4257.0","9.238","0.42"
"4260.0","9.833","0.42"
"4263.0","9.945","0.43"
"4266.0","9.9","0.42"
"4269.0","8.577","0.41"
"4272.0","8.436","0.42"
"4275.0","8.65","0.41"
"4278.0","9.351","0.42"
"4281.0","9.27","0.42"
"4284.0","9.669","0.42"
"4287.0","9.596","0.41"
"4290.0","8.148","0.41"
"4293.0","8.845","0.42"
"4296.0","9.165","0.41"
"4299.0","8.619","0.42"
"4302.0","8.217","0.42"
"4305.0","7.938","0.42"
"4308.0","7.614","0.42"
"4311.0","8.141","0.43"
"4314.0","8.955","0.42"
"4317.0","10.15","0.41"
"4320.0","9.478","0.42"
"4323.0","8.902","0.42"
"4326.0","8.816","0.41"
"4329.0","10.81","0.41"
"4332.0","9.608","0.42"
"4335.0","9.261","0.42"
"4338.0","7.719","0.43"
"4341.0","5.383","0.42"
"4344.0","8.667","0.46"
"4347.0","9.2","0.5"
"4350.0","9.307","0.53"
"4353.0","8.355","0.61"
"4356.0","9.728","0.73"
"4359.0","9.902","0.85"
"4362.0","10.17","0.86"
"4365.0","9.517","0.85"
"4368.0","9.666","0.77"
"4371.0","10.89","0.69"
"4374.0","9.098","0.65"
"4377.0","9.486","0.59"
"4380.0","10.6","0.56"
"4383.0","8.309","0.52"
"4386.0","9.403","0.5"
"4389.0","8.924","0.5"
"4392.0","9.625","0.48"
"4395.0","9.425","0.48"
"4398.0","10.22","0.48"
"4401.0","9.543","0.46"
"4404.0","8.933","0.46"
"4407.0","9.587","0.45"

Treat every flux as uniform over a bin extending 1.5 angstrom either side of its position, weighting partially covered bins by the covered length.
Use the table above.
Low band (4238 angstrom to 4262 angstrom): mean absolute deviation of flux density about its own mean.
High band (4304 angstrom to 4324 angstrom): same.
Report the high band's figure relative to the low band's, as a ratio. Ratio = 2.0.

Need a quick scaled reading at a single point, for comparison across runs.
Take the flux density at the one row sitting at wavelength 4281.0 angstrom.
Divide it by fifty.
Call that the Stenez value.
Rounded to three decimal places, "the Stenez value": 0.185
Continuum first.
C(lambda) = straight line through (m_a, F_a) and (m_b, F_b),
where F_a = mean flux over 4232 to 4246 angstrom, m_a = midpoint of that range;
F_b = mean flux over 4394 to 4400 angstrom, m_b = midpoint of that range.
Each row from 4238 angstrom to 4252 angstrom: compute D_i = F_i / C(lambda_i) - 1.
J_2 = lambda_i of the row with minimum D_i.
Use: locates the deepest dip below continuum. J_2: 4239.0 angstrom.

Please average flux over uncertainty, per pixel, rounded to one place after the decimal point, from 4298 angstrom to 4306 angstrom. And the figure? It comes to 19.7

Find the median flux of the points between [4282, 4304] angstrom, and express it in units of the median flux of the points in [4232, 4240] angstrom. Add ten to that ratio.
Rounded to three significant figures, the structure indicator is 11.0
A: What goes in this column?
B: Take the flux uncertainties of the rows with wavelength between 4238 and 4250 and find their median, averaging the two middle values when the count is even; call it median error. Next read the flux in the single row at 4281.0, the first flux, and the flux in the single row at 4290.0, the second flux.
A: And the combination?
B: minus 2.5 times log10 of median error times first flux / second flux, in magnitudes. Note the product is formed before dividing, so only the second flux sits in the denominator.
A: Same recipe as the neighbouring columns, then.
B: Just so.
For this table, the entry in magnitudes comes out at 0.78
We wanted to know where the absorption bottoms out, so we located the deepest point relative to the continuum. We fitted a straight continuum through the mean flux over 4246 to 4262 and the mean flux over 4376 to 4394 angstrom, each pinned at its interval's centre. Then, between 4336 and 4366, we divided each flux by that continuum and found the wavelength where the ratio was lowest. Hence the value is 4341.0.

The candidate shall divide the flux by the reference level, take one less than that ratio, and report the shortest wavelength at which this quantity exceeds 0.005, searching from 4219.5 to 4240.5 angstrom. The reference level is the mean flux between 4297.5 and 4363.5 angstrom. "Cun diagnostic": 4221.0 angstrom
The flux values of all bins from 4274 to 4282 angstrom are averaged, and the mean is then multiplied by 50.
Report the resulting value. 455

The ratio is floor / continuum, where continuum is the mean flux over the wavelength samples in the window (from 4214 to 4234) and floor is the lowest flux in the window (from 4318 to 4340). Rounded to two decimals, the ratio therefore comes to 0.83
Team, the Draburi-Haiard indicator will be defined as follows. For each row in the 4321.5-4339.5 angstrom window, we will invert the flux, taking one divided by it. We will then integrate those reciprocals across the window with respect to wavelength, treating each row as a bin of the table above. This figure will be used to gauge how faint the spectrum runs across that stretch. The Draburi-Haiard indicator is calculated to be 1.98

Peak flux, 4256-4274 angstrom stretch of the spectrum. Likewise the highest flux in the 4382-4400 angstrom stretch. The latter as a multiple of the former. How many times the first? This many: 1.03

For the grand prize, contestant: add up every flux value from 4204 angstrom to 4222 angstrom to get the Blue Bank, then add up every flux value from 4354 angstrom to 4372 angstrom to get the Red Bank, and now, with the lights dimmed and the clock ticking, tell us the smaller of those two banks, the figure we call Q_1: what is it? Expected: 59.7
